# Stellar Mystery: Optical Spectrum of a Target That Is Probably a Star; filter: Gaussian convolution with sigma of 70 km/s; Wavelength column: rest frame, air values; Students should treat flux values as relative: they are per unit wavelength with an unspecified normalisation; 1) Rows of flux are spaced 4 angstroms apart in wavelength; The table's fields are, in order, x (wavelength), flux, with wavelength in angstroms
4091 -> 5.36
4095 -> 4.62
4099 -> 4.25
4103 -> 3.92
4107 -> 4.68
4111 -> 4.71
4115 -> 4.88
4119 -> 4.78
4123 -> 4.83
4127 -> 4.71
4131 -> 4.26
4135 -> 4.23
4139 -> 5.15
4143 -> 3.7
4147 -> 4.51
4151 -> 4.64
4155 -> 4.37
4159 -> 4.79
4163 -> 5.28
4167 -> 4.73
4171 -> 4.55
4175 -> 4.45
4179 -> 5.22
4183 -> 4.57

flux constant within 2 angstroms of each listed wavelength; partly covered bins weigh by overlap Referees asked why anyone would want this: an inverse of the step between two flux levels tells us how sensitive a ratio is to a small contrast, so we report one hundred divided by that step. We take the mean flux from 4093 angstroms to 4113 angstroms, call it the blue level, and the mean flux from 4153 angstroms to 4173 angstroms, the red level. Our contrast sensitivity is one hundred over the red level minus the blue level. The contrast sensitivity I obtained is 325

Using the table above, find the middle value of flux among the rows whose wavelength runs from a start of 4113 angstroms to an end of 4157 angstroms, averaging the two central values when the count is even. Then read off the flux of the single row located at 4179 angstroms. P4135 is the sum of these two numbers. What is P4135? 9.86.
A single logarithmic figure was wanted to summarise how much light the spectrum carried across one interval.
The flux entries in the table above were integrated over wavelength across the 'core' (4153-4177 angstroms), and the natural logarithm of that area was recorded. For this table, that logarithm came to 4.7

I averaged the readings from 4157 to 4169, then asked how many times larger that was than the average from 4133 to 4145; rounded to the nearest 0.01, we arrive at 1.13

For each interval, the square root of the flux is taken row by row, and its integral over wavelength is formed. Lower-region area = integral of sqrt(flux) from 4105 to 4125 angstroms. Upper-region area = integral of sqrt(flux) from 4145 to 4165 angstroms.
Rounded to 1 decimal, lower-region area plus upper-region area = 87.1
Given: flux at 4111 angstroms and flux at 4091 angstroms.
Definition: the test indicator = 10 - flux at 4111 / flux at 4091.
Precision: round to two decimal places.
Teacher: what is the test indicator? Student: 9.12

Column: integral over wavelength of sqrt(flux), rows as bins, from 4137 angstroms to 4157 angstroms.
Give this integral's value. 42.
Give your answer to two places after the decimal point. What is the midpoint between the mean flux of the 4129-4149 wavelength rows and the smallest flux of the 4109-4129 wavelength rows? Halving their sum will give 4.54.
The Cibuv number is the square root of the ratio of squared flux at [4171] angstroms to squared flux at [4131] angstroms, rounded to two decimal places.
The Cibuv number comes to 1.07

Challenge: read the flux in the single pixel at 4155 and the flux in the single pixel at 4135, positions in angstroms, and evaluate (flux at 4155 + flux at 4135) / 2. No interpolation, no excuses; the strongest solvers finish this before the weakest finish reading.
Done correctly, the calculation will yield 4.30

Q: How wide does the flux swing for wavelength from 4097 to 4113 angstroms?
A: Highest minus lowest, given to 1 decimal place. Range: 0.8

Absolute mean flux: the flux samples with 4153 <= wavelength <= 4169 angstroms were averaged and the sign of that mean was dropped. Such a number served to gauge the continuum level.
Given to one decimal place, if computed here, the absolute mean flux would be 4.8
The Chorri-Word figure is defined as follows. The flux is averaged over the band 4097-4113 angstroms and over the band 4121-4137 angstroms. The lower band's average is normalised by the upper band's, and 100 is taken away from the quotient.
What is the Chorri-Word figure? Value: -99.03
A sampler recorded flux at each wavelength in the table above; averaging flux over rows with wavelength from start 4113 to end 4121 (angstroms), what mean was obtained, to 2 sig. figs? 4.8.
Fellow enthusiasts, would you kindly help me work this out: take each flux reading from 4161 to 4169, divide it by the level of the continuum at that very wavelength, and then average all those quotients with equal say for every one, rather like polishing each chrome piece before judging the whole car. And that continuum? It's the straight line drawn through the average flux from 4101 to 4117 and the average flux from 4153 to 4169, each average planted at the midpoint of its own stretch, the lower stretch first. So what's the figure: 1.04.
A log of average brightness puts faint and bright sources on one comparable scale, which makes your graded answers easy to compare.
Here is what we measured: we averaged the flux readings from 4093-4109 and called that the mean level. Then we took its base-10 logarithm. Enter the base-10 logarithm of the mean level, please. 0.640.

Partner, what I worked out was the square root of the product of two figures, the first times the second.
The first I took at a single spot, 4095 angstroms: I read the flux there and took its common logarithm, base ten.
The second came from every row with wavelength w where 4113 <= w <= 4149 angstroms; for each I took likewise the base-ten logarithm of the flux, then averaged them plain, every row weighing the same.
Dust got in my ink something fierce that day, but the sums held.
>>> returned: 0.661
